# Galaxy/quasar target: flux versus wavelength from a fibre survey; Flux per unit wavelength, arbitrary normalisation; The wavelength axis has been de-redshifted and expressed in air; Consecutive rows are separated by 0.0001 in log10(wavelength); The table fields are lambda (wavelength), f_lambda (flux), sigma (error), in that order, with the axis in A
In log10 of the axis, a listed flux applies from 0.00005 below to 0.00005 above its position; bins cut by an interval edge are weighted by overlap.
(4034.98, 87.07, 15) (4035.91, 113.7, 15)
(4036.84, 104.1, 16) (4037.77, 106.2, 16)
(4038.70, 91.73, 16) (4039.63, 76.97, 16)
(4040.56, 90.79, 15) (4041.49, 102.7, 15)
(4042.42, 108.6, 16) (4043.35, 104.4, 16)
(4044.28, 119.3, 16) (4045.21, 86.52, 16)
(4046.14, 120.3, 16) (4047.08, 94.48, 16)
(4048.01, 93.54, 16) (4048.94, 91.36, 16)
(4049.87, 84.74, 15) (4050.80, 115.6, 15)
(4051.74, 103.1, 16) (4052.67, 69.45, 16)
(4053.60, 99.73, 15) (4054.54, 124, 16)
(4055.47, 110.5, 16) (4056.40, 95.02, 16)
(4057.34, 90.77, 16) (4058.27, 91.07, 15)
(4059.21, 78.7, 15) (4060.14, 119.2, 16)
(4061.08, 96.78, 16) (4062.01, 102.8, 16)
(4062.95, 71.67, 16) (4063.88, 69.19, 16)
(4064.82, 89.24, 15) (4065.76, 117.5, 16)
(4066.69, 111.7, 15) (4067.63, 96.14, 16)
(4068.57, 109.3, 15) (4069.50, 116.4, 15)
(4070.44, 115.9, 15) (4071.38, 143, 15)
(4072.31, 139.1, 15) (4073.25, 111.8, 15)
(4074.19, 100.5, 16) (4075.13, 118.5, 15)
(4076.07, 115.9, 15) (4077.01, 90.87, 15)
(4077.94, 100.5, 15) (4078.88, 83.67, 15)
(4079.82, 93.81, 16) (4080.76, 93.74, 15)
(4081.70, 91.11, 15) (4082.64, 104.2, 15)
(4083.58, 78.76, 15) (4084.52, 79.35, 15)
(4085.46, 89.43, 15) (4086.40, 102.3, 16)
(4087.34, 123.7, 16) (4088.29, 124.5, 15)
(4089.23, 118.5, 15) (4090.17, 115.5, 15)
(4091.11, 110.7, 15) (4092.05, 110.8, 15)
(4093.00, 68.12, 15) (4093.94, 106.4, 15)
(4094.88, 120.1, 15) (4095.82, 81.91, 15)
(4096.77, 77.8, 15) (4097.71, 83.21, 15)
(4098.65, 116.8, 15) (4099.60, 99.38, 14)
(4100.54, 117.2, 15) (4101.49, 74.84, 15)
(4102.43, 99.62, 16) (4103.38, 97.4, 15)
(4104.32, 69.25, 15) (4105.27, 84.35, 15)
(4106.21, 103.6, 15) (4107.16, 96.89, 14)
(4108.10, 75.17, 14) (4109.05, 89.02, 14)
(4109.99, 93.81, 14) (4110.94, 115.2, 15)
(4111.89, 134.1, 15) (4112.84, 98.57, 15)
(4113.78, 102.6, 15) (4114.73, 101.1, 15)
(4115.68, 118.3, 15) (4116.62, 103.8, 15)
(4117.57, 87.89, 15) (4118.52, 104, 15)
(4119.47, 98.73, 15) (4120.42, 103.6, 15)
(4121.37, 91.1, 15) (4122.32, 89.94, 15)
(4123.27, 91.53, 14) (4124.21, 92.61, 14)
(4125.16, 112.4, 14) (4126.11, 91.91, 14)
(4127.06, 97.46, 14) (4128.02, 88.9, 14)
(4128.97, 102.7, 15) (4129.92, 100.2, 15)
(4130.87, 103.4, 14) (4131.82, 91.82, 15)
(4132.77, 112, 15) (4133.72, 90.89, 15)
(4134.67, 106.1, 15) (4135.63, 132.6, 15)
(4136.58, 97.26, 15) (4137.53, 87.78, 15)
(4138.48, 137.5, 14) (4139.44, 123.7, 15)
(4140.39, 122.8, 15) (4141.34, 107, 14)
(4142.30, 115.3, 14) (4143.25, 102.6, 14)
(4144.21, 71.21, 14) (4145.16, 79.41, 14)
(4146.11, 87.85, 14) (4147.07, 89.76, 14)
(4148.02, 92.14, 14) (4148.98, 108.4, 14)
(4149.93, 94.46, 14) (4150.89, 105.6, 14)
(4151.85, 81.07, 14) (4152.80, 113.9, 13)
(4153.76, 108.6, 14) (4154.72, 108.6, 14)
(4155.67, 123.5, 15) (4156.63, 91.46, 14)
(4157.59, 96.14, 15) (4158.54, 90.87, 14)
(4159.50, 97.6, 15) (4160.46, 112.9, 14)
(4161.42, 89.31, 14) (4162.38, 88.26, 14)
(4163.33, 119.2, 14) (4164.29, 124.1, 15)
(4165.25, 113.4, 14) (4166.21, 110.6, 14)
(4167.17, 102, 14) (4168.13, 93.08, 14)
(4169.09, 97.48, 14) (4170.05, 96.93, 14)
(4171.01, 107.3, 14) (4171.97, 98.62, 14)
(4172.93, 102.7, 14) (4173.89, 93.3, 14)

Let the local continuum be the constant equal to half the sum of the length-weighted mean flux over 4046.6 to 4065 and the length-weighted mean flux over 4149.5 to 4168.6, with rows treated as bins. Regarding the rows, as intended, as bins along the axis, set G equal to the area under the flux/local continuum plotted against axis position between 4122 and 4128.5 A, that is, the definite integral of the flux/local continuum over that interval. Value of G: 6.2 A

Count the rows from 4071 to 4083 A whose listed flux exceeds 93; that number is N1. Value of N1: 10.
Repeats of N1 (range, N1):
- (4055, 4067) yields 7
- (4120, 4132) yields 6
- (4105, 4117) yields 10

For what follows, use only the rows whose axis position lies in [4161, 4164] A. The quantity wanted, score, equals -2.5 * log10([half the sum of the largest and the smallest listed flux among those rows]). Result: -5.04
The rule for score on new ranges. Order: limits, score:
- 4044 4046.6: -5.04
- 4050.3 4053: -4.92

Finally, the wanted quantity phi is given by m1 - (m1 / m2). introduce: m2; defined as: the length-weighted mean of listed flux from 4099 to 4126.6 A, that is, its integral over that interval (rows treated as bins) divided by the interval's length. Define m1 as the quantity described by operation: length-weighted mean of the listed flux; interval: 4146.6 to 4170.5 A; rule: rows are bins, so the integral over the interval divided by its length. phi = 101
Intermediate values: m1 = 102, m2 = 98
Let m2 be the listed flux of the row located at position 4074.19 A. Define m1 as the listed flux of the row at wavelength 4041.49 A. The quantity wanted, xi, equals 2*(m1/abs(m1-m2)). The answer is 93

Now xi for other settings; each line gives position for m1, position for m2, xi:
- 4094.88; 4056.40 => 10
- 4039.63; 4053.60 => 7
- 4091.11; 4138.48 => 8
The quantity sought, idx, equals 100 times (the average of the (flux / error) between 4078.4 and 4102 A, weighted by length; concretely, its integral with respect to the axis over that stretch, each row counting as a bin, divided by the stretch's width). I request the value 654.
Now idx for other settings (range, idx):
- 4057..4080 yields 672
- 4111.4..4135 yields 684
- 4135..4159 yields 722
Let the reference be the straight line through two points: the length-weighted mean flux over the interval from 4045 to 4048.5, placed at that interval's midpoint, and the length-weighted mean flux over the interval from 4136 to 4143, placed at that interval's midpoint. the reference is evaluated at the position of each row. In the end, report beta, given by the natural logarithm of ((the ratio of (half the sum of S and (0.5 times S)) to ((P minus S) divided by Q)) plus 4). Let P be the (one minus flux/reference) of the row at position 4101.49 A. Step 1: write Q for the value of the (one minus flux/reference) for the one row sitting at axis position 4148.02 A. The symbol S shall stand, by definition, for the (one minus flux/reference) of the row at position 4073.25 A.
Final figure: 1.379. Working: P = 0.30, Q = 0.19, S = -0.1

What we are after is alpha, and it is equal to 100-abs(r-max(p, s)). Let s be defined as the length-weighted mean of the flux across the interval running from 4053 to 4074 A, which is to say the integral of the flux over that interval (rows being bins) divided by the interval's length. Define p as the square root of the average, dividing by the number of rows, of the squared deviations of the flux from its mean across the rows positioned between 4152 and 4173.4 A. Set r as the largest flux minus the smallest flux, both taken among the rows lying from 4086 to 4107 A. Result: 52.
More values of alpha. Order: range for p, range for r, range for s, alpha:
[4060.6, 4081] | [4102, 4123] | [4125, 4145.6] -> 62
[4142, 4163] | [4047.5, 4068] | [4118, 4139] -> 54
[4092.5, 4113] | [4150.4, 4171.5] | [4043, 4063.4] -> 45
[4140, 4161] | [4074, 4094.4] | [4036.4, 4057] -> 57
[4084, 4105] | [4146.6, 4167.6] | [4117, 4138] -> 44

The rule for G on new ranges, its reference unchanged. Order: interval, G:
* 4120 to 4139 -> 19.4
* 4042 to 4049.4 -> 7.7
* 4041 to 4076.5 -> 37.1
